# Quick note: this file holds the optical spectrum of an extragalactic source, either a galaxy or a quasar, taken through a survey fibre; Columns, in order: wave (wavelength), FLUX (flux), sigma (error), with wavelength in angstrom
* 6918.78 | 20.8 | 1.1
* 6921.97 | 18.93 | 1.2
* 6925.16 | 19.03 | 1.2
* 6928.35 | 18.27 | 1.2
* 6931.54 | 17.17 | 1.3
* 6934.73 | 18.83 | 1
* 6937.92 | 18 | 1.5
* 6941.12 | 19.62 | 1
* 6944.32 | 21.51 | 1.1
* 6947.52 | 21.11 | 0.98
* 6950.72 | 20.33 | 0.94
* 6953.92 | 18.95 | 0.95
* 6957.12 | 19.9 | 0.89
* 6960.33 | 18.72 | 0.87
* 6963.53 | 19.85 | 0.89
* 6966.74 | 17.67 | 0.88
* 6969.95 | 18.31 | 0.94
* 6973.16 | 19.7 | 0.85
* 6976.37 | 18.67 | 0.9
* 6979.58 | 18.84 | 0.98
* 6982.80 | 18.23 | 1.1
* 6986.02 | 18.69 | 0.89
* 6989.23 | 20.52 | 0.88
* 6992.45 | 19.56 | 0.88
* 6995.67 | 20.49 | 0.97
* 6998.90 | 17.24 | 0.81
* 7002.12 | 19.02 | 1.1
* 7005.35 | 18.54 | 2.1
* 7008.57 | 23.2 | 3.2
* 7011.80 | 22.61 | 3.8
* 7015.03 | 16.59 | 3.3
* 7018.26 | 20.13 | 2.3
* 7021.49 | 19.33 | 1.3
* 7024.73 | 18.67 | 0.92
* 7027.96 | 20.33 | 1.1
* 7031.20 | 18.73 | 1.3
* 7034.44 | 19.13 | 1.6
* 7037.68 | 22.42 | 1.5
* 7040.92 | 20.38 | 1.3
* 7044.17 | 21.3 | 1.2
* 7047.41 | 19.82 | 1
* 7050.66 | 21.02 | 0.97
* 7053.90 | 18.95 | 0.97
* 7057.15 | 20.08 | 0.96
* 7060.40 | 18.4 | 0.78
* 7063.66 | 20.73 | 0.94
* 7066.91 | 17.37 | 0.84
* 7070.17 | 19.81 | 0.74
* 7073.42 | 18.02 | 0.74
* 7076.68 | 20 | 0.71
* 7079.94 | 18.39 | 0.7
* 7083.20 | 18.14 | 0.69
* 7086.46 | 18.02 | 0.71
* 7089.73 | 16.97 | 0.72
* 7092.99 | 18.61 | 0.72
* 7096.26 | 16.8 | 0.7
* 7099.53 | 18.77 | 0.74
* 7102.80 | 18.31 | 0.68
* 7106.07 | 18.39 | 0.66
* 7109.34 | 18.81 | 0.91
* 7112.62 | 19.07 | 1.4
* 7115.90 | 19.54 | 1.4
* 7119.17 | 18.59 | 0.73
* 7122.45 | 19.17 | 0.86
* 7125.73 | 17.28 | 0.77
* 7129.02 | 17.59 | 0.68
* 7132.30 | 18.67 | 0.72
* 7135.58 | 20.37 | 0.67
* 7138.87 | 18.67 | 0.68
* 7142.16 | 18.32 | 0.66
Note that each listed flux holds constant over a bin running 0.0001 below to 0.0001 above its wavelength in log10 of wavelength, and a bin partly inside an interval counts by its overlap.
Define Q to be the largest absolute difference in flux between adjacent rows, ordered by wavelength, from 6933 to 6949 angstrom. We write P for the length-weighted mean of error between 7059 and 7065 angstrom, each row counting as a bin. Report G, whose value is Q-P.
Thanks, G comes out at 1.0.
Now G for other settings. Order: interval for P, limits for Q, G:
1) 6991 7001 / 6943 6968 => 1.3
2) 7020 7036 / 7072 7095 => 0.7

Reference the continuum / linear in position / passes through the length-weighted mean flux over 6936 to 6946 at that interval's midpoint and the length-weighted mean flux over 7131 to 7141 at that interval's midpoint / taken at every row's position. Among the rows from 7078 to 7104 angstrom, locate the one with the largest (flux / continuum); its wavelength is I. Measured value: 7099.53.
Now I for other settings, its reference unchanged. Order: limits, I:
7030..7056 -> 7037.68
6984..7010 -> 7008.57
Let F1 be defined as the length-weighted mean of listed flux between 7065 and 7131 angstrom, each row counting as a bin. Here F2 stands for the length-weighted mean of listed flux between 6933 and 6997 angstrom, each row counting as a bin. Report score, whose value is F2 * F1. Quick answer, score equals 356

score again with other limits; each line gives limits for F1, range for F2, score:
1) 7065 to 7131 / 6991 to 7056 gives 366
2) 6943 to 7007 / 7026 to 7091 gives 374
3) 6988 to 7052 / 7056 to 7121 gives 372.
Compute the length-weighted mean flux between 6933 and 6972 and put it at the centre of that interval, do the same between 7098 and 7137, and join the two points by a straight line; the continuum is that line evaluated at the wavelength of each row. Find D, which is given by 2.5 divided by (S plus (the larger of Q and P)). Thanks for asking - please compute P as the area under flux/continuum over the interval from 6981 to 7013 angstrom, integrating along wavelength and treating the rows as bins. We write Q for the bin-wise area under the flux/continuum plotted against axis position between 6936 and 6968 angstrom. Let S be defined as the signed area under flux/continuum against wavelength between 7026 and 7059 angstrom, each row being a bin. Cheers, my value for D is 0.0368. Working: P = 32.9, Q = 32.3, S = 35.0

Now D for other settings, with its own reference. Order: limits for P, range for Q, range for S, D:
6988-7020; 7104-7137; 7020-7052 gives 0.0374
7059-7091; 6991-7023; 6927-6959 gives 0.0386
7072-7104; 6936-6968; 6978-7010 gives 0.0387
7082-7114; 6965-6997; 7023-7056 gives 0.0376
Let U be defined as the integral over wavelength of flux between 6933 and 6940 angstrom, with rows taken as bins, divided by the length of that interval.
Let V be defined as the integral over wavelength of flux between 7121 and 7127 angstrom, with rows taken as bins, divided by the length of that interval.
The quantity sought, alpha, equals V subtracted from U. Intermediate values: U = 18.5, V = 18.3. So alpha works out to 0.2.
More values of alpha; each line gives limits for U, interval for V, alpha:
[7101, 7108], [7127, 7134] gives 0.3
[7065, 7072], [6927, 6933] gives 1.0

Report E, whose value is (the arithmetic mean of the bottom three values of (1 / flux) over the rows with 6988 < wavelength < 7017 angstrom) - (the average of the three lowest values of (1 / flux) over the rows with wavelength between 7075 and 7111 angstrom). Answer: -0.007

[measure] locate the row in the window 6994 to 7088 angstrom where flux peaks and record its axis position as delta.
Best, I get 7008.57 angstrom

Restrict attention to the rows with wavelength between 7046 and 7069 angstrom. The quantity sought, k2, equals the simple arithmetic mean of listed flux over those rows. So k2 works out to 19.5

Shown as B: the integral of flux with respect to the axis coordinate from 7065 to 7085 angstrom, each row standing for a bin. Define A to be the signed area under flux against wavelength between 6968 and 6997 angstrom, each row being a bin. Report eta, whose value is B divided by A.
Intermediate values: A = 557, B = 373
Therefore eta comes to 0.7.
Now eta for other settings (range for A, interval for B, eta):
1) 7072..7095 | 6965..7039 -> 3.4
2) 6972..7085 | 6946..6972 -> 0.2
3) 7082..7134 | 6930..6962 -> 0.7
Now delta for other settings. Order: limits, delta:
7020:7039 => 7037.68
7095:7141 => 7135.58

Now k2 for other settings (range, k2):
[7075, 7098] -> 18.1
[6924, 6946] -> 18.9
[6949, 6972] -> 19.1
